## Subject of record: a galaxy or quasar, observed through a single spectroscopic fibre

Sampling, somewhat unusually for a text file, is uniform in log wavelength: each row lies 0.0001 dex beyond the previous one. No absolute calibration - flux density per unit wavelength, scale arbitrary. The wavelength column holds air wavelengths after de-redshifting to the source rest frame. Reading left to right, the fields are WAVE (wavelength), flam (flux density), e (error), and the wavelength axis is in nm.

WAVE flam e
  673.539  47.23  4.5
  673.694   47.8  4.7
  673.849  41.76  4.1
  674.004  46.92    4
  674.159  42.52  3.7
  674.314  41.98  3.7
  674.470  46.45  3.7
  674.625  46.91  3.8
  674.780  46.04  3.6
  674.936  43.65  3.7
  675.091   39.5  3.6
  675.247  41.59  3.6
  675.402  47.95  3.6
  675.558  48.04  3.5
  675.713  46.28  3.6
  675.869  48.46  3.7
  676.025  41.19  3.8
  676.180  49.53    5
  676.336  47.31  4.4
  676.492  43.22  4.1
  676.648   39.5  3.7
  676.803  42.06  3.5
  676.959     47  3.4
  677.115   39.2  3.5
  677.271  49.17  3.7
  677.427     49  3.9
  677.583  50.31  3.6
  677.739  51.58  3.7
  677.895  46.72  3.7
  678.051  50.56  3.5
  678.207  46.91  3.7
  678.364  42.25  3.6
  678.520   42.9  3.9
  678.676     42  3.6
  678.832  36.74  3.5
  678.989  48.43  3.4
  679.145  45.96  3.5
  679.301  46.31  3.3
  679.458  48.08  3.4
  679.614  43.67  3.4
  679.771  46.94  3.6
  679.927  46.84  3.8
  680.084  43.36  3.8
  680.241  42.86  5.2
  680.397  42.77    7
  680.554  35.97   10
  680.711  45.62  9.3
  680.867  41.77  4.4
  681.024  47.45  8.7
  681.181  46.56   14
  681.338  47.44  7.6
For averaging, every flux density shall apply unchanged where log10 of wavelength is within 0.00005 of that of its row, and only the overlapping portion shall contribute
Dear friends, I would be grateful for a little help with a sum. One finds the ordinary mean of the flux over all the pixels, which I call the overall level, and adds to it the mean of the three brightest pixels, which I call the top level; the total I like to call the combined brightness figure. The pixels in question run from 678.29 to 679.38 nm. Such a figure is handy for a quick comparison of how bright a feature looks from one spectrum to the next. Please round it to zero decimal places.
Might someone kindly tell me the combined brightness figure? 90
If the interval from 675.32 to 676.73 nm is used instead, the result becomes 94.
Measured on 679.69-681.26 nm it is 91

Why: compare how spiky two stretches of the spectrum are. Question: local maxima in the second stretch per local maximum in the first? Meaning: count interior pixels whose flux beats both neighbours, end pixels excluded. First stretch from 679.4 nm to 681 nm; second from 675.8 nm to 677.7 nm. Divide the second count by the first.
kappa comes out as 1.50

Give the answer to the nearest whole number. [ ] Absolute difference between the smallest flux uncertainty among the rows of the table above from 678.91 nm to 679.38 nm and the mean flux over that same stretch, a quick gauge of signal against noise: 44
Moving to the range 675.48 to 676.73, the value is 42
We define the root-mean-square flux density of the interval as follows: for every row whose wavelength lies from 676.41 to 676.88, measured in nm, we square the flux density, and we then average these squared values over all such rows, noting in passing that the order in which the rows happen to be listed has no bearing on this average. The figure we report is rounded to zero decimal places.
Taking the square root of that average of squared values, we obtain 42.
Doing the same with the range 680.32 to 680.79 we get 42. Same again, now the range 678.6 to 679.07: 43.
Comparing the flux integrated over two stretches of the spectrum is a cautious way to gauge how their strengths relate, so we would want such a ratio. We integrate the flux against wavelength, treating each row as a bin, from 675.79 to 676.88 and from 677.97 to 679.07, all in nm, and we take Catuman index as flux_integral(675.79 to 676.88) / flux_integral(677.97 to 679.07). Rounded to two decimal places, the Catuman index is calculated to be 1.00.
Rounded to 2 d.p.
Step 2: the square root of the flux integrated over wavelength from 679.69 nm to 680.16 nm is 4.63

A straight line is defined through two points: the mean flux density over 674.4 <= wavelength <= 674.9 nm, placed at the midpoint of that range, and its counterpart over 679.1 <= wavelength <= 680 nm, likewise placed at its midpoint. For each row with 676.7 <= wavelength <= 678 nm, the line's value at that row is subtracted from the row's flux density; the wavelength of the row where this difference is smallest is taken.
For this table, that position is 677.115 nm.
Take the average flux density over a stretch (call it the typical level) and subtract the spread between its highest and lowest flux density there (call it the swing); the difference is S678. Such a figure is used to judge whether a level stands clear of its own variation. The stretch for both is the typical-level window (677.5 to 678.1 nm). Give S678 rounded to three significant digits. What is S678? 44.9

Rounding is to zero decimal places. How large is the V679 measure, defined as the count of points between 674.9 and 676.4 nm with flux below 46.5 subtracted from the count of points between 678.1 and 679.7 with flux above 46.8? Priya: -2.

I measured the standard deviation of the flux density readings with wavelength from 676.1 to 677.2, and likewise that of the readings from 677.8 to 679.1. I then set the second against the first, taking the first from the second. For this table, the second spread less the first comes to 0.4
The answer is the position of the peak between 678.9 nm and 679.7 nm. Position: 678.989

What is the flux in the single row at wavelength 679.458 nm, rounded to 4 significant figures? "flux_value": 48.08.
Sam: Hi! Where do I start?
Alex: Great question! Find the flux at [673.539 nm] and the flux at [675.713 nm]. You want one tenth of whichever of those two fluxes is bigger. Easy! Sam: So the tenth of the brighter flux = 4.72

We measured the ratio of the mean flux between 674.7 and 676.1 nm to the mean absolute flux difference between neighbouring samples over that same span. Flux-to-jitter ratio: 13.6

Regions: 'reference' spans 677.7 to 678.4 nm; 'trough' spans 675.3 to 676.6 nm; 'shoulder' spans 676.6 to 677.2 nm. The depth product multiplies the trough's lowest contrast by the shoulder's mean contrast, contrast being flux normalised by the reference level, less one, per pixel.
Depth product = 0.016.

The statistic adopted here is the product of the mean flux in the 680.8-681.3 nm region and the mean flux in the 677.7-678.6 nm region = 2119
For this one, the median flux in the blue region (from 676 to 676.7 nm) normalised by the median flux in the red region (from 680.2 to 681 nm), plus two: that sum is 3.01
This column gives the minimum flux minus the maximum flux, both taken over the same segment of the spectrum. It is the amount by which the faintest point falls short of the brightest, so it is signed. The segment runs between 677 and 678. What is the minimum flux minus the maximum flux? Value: -12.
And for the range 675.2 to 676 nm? -7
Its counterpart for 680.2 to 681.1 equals -11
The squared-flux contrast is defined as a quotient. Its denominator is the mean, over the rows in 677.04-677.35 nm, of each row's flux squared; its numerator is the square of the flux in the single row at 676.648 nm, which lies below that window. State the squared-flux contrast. 0.79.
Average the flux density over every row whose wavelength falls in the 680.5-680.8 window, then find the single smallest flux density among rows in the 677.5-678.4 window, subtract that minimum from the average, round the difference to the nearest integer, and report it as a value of -1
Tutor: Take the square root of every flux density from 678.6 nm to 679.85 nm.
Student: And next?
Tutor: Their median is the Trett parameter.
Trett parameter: 6.79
